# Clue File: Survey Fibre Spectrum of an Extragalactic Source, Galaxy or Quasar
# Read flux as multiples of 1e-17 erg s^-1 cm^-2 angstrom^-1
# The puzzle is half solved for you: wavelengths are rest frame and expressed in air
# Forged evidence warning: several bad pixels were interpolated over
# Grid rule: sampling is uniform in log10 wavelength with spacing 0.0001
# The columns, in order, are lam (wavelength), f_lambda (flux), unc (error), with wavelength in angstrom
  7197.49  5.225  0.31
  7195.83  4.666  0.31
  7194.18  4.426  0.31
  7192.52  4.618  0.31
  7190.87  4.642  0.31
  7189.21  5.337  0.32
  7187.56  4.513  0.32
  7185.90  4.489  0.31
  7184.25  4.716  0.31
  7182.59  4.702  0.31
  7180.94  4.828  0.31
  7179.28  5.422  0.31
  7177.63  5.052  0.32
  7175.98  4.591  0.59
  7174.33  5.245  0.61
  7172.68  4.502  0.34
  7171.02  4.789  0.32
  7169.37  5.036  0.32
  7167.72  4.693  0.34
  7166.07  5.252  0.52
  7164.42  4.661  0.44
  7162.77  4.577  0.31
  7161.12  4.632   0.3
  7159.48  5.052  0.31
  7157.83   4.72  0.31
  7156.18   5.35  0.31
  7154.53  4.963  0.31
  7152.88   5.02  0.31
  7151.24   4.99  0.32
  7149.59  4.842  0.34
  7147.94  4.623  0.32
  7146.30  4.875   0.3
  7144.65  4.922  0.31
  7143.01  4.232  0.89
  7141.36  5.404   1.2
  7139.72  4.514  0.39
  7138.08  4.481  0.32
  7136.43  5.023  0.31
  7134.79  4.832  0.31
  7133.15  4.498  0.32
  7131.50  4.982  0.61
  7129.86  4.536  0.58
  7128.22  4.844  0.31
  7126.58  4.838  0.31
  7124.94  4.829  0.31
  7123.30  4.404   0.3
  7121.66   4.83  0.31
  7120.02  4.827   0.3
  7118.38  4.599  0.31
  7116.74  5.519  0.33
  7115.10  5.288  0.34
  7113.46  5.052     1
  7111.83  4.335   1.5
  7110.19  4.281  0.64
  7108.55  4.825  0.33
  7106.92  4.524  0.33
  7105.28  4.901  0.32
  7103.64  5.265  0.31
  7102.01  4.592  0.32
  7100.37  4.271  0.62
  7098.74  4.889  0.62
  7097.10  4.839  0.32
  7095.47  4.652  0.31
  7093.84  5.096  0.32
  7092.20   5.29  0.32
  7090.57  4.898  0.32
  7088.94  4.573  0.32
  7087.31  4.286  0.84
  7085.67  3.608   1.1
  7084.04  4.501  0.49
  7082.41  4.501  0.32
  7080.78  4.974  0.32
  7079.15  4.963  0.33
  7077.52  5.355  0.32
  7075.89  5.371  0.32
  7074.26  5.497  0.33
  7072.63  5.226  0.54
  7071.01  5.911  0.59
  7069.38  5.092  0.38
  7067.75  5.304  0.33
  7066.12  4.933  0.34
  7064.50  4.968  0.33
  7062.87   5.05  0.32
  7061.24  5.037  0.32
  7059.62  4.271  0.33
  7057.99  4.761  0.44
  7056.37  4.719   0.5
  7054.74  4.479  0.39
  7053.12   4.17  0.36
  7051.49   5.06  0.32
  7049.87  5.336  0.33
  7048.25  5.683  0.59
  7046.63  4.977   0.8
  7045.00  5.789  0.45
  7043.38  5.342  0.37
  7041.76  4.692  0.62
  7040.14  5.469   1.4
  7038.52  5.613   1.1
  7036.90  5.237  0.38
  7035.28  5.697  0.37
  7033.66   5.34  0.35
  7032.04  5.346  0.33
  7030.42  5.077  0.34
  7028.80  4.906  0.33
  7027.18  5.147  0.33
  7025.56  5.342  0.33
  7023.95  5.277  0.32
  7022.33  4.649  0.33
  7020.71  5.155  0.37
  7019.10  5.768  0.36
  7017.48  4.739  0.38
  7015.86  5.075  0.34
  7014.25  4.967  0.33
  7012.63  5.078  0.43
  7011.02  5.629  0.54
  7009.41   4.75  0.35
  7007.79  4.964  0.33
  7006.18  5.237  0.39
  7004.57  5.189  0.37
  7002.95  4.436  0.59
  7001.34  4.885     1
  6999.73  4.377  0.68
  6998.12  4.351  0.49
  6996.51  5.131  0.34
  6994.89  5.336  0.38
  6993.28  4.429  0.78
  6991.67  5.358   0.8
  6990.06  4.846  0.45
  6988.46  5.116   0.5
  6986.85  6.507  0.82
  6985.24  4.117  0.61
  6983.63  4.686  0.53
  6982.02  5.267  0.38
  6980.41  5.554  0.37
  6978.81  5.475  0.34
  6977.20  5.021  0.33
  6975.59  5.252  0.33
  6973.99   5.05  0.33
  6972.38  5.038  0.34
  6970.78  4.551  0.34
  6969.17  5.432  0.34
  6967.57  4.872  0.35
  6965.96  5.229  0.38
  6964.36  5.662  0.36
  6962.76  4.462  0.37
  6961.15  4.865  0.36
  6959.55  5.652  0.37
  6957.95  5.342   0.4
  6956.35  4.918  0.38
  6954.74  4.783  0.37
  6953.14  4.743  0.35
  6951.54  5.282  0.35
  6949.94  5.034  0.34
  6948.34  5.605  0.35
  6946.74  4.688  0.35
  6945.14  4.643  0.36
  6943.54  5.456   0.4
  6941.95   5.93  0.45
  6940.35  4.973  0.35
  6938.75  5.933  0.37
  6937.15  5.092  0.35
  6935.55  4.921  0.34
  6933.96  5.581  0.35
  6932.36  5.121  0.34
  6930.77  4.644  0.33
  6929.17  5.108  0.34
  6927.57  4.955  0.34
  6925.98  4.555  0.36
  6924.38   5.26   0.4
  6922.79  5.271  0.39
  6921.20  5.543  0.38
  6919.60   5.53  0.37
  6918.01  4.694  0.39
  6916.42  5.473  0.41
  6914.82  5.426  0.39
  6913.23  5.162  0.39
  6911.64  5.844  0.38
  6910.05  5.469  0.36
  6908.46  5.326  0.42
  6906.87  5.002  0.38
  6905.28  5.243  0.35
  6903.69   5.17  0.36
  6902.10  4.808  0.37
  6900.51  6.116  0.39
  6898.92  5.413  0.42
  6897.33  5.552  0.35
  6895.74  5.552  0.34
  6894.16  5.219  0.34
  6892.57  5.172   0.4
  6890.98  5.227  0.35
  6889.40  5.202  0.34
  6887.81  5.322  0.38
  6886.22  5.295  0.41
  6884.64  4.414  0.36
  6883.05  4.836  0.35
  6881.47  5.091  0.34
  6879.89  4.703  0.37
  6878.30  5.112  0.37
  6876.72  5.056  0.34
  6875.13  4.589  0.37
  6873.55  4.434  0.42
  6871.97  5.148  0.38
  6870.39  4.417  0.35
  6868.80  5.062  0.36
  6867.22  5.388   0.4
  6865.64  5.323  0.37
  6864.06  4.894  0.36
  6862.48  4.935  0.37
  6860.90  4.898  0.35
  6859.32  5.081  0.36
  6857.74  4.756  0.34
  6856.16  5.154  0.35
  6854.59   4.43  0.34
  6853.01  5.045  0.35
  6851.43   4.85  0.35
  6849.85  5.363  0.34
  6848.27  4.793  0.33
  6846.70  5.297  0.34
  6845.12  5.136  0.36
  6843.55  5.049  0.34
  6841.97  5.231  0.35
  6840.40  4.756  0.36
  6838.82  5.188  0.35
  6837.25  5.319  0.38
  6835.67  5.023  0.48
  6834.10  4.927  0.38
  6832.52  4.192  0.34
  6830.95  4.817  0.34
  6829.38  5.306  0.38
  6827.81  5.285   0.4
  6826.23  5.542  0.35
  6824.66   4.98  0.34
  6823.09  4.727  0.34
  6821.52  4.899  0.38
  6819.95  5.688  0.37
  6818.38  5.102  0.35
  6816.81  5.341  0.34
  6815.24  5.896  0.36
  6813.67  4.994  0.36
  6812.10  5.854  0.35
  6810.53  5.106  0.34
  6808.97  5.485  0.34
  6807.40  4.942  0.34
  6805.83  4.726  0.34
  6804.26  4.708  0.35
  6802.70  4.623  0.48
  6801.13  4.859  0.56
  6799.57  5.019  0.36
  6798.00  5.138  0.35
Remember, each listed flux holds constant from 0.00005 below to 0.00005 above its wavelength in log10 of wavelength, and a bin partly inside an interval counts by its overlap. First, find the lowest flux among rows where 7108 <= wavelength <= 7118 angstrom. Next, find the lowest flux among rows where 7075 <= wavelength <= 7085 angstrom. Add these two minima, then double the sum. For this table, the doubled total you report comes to 17.6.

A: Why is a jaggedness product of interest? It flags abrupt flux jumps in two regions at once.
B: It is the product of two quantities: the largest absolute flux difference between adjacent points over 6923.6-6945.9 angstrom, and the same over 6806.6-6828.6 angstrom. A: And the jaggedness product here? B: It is 0.87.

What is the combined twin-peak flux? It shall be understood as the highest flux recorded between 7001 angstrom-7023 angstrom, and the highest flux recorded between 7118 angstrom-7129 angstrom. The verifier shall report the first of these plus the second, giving 10.61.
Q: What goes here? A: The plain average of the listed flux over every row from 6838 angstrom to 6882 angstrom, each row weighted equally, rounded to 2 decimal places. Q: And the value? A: 4.97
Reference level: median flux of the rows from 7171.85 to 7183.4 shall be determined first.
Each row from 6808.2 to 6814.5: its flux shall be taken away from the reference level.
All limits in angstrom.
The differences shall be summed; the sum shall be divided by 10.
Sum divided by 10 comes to -0.21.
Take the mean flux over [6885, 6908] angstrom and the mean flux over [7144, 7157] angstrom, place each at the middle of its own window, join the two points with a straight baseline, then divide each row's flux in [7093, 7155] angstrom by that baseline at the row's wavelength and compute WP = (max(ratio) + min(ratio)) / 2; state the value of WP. 0.98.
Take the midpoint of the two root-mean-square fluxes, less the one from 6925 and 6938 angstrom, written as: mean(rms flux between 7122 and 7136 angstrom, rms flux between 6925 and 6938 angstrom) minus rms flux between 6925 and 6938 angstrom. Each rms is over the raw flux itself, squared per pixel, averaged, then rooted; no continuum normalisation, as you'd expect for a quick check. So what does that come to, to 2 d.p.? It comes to -0.14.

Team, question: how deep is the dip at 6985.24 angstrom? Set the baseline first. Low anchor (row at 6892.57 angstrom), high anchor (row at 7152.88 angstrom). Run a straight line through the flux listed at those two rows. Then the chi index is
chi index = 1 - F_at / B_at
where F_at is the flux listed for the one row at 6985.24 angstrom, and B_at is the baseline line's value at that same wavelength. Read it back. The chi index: 0.20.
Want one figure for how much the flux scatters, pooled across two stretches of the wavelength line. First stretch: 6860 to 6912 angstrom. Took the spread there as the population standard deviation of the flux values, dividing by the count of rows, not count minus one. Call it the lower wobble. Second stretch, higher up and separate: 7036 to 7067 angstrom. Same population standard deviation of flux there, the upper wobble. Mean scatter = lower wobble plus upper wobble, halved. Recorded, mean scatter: 0.41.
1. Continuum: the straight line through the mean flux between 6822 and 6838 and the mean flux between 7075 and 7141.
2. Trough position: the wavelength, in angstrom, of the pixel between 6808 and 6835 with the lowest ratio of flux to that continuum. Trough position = 6832.52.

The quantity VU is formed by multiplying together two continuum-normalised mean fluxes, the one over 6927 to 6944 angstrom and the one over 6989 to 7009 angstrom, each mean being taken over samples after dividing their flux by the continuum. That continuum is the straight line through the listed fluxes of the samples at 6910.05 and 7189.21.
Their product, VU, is 0.864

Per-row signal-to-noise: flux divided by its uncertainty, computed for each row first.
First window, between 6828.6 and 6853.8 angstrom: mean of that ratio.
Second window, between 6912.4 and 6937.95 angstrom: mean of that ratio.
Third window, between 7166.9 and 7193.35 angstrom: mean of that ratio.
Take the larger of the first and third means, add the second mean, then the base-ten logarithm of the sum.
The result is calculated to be 1.45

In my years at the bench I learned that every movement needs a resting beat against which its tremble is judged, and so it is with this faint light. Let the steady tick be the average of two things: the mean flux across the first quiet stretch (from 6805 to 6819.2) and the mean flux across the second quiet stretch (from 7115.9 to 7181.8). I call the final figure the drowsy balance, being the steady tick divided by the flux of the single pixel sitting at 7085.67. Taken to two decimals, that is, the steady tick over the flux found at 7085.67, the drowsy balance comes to 1.40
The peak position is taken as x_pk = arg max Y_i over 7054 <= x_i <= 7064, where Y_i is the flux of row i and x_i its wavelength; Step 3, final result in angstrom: 7062.87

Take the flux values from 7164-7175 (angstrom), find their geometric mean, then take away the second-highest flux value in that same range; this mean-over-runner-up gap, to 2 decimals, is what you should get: -0.37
